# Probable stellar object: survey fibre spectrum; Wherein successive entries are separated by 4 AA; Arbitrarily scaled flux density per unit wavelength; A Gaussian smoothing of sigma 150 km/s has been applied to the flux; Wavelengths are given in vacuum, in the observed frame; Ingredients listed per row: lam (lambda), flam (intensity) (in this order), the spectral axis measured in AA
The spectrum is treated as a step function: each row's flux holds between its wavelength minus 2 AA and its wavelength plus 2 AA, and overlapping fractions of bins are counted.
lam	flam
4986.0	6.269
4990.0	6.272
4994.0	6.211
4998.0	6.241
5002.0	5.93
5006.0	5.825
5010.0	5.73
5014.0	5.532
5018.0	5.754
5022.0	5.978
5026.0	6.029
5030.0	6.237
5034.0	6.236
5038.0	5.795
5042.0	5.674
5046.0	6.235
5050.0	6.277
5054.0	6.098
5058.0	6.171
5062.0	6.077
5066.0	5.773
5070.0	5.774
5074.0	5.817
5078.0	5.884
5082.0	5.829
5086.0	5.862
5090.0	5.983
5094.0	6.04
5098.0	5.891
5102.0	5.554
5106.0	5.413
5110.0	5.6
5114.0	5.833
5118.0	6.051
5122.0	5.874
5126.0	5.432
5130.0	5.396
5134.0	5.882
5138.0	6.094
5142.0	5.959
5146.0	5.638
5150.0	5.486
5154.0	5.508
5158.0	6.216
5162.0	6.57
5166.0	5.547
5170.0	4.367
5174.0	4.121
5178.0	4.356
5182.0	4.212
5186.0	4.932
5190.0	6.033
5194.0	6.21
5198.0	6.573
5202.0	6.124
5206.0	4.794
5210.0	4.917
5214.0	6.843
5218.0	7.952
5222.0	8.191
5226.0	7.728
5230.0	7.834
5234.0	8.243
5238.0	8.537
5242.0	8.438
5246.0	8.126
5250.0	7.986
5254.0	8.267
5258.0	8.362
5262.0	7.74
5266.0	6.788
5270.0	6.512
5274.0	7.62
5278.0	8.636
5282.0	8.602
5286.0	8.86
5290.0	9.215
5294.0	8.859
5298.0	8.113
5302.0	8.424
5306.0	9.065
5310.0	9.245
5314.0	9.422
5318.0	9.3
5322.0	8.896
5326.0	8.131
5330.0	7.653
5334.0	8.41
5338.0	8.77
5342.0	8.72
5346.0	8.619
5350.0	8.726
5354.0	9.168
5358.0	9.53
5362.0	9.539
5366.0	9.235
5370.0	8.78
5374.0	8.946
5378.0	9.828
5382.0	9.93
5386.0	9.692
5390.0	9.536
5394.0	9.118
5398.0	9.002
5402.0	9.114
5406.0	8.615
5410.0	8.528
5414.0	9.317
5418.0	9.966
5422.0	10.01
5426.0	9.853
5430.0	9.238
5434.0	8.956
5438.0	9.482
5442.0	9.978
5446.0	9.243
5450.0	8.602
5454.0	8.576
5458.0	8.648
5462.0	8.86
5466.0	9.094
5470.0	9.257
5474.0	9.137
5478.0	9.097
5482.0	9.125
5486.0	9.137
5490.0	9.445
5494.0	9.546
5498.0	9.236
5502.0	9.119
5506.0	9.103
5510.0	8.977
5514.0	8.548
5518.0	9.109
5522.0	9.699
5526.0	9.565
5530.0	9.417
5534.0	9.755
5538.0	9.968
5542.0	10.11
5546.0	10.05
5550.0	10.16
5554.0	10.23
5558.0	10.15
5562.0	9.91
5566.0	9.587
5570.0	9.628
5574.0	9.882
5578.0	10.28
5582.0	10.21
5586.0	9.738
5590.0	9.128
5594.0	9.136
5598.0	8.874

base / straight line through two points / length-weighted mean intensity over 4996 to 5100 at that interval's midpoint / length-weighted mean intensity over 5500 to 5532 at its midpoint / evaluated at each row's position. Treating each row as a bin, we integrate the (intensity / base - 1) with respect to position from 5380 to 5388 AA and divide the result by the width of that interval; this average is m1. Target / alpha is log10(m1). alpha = -0.73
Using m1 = 0.19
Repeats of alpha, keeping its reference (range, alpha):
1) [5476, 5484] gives -1.73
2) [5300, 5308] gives -0.88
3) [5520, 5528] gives -1.38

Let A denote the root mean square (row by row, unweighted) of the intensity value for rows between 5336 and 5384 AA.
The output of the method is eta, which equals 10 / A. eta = 1.09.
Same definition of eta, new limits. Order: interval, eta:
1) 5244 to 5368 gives 1.17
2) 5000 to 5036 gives 1.69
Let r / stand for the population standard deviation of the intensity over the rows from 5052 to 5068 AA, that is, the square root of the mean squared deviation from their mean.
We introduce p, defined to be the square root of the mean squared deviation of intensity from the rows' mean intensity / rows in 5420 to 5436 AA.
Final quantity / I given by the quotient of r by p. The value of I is 0.4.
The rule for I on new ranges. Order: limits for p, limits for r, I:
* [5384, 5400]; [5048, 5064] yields 0.3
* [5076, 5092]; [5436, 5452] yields 8.6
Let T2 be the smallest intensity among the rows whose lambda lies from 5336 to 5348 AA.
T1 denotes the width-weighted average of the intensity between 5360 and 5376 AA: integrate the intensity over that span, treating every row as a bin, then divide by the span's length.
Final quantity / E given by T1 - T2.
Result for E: 0.5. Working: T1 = 9.1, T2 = 8.619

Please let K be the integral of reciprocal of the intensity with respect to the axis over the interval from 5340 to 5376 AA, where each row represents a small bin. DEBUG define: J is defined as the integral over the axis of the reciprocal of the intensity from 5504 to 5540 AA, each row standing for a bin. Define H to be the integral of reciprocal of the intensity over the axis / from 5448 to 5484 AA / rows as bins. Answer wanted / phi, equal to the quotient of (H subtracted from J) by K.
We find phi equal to -0.04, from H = 4.03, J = 3.86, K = 3.99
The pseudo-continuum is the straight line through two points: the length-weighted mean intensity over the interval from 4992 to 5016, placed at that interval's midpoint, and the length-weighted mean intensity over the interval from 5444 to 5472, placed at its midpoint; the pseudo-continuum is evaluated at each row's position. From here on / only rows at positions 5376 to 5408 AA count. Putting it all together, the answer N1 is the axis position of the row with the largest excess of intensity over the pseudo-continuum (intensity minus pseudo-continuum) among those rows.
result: 5382.0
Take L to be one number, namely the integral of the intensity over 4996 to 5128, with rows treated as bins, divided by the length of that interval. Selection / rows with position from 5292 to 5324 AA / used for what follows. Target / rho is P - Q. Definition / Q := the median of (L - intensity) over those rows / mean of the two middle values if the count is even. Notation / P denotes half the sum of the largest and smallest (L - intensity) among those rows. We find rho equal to 0.21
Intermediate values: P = -2.9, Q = -3.09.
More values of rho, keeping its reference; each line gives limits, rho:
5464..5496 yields -0.18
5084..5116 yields 0.12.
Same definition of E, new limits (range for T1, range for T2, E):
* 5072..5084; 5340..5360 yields -2.8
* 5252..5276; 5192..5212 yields 2.8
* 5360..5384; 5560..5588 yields -0.2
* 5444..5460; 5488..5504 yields -0.4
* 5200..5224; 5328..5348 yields -1.2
